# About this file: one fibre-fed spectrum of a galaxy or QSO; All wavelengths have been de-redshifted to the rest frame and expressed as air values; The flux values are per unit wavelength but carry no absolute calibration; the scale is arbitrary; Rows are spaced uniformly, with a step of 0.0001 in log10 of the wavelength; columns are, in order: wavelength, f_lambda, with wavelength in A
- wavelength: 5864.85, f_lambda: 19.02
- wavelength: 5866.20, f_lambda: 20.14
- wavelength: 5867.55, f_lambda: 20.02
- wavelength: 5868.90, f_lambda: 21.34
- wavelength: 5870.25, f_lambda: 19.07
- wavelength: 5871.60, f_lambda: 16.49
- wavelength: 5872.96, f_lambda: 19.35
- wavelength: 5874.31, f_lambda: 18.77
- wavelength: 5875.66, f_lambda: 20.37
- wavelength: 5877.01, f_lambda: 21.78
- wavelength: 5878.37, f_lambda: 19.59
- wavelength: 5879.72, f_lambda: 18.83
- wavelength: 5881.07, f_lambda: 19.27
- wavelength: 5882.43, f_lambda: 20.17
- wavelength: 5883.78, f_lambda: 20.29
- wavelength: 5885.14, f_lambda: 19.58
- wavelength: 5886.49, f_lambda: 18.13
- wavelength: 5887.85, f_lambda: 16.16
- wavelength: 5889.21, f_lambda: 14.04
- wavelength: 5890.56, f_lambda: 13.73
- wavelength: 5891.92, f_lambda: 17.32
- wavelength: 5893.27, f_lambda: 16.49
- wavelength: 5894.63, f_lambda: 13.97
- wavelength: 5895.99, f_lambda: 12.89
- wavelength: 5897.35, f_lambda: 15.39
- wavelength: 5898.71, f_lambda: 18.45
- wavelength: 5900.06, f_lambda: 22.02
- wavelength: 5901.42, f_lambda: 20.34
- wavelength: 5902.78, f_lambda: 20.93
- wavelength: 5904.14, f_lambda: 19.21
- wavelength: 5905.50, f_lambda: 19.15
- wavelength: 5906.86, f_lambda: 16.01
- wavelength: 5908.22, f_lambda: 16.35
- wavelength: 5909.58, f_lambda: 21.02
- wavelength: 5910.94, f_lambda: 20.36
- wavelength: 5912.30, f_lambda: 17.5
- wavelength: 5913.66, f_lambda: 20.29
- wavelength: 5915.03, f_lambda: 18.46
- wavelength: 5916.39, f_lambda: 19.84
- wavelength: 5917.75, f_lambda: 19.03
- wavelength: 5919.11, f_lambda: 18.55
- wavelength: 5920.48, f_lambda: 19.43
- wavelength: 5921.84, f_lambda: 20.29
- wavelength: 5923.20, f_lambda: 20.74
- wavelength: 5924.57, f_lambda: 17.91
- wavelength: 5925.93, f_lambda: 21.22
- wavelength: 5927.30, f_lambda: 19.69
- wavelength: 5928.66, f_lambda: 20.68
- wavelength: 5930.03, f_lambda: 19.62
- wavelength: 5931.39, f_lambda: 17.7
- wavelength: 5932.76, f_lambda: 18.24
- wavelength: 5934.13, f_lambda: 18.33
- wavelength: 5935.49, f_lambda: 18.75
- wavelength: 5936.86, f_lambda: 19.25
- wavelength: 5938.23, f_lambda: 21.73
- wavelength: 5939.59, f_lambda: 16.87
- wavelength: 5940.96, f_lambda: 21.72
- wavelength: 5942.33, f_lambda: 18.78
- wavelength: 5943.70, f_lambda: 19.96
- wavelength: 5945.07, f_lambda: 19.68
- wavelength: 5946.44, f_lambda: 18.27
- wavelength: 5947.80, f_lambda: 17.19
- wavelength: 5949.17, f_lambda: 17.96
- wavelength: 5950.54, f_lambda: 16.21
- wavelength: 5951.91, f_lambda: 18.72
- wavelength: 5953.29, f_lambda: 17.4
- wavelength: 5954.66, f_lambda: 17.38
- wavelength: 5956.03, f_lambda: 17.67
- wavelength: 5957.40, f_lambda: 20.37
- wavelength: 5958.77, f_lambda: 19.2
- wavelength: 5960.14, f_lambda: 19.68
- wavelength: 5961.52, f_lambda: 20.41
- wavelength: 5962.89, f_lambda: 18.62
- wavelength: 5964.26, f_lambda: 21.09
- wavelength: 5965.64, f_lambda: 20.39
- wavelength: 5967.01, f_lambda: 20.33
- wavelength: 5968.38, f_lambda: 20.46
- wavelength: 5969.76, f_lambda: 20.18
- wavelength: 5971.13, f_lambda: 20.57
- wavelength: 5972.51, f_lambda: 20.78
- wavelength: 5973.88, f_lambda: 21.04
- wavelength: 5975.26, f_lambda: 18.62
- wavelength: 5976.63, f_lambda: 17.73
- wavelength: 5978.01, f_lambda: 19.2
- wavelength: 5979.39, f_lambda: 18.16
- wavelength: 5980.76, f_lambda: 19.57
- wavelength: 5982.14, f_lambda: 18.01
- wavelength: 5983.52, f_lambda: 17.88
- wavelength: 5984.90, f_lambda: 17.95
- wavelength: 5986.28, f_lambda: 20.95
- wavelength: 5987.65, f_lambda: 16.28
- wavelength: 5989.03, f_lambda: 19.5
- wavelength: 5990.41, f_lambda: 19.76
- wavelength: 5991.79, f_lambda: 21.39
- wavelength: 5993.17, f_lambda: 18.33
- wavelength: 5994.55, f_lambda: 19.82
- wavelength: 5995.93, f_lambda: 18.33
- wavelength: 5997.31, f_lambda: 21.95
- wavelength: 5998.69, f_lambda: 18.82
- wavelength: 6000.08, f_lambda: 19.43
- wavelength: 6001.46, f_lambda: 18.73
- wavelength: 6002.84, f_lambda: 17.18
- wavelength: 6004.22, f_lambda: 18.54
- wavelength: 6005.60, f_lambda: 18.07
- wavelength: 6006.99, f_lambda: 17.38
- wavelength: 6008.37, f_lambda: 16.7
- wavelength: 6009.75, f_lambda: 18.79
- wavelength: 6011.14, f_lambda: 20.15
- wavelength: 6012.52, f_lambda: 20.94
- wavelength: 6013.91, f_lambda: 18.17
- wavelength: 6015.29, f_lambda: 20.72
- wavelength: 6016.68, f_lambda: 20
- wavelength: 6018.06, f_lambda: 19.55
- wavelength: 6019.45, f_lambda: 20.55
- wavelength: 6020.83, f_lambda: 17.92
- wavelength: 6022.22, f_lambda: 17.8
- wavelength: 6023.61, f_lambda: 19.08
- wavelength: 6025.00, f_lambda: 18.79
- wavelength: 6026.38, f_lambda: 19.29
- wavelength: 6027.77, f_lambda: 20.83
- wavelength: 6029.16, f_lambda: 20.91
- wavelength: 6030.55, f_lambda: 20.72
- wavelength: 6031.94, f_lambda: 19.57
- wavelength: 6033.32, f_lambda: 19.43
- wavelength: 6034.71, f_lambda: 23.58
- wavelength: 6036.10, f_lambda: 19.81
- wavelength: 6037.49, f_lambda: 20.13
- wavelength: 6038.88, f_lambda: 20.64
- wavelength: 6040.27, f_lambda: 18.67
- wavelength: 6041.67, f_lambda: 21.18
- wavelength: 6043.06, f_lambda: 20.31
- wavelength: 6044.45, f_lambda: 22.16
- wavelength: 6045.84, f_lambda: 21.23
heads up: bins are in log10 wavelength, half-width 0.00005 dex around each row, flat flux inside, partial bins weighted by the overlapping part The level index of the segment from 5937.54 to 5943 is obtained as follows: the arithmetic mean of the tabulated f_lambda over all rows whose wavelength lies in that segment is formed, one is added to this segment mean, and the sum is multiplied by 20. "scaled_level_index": 416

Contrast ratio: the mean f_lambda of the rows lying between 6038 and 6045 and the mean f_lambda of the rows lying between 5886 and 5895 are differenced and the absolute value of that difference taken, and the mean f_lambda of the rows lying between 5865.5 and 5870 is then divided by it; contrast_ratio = 4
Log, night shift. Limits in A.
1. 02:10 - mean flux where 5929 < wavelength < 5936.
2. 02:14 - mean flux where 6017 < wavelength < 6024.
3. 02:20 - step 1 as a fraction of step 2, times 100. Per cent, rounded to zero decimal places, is 98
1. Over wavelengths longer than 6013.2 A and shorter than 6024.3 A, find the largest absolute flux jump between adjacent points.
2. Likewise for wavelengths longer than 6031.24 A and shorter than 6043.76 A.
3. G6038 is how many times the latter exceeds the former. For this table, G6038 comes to 1.6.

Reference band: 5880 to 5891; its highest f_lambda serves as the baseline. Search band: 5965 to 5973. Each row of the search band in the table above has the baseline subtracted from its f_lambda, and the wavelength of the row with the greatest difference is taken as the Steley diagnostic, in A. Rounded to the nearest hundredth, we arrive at 5972.51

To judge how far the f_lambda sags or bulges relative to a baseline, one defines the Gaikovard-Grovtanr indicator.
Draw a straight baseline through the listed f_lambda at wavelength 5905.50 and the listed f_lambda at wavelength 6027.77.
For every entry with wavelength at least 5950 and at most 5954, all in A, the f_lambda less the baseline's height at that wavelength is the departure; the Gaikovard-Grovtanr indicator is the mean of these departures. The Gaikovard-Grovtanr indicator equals -2.3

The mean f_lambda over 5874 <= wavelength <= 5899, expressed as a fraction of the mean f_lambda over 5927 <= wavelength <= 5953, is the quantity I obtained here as 0.93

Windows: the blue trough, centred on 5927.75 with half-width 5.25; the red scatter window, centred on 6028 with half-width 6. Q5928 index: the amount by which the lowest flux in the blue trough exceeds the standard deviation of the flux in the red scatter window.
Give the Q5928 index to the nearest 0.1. 16.7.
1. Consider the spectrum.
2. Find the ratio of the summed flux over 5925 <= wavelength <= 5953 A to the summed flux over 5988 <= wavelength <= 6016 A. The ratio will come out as 0.99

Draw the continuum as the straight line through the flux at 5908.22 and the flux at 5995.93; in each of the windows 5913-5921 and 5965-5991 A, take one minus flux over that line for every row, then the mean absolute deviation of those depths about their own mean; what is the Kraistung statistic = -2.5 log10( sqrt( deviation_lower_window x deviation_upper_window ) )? 3.27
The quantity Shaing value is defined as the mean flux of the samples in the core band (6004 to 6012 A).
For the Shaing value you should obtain 18.3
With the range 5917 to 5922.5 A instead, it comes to 19.3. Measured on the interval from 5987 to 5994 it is 19.1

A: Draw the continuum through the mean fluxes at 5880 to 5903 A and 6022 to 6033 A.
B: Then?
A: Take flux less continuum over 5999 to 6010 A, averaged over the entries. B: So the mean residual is -1.2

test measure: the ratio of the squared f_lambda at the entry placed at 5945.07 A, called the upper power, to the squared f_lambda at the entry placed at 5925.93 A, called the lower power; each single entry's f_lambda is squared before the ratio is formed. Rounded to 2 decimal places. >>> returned 0.86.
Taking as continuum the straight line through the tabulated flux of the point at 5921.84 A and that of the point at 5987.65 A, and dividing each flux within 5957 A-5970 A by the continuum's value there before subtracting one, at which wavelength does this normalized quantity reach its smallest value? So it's 5962.89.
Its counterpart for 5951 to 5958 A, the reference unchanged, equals 5953.29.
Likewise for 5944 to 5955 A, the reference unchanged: 5950.54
